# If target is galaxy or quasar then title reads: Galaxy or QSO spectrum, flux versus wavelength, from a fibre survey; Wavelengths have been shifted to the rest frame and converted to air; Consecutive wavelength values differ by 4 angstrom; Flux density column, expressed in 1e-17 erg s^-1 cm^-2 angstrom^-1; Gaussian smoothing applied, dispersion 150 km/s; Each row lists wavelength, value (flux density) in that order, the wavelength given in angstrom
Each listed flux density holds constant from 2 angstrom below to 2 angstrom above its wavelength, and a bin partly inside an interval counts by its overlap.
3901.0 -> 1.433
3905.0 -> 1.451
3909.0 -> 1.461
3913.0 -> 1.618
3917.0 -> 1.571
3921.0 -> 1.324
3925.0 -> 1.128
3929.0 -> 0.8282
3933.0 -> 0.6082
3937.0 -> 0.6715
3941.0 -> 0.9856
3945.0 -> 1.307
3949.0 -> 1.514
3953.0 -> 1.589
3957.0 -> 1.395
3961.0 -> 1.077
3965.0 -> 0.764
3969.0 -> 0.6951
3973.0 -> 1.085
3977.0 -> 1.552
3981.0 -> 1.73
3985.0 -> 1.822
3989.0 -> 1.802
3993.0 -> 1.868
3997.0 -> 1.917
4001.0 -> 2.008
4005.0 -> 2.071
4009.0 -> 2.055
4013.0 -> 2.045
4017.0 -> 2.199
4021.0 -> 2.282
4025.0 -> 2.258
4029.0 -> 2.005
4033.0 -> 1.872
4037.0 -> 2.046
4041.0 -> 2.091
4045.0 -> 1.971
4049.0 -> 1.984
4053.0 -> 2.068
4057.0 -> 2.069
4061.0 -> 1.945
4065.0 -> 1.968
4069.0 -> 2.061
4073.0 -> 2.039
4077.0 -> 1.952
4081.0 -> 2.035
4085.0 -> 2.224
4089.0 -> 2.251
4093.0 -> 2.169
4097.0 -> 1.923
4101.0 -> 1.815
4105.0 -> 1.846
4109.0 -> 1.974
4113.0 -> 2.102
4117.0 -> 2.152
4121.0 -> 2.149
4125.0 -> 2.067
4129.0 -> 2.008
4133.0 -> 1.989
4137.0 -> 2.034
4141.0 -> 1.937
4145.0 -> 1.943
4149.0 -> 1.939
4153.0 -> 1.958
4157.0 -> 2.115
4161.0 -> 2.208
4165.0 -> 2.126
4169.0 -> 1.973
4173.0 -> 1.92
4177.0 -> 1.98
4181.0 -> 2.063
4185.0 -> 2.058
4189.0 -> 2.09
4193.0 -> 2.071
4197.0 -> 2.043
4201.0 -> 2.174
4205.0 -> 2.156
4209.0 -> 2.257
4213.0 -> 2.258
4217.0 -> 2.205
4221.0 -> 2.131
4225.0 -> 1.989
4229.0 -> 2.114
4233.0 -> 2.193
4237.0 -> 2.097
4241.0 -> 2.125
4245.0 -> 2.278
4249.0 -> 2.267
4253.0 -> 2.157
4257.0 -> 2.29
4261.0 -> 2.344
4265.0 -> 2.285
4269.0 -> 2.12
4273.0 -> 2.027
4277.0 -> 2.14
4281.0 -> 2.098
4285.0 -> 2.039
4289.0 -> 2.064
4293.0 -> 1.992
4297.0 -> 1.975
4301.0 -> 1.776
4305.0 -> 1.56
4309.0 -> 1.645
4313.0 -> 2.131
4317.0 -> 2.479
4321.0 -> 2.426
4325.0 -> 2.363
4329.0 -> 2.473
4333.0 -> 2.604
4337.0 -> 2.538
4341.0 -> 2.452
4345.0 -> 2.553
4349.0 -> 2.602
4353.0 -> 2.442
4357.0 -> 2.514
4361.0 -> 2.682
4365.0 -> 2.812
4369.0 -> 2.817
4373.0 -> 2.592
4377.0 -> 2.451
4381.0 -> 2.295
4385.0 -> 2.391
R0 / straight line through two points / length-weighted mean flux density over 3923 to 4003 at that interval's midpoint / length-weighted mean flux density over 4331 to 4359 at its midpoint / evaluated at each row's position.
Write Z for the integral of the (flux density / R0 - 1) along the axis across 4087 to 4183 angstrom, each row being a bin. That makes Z 9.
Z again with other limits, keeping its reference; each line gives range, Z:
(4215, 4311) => -8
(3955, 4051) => 21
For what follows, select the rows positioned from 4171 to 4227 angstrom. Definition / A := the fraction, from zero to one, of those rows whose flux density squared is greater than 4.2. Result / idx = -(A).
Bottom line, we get -0.7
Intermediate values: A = 0.7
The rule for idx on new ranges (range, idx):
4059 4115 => -0.4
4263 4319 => -0.5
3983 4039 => -0.4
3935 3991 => 0.0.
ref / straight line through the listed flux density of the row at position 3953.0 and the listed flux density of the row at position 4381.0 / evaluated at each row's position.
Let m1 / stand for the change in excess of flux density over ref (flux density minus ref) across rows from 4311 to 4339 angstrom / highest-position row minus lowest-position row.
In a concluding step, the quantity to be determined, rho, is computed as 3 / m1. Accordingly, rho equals 8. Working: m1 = 0.4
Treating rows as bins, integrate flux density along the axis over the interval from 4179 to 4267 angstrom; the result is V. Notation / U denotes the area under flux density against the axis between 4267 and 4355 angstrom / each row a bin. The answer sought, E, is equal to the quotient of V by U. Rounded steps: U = 194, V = 191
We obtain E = 0.98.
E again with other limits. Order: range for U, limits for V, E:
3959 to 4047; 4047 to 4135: 1.14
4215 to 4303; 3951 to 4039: 0.82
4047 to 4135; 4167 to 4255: 1.04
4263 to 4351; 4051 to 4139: 0.93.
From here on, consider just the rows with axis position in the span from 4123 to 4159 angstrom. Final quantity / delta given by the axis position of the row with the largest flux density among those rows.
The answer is 4157.0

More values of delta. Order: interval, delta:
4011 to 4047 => 4021.0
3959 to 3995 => 3993.0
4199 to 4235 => 4213.0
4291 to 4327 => 4317.0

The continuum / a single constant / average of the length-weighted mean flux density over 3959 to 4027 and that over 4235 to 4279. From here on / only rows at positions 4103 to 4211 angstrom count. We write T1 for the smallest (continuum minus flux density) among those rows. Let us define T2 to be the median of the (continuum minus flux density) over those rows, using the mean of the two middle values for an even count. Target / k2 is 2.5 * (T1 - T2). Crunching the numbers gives -0.50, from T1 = -0.30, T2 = -0.101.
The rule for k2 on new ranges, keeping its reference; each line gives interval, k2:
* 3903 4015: -1.46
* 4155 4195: -0.35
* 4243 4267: -0.16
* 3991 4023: -0.58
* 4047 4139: -0.54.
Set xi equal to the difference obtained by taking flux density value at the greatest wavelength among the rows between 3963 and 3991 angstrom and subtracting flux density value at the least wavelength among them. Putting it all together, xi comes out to 1.0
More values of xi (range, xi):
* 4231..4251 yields 0.1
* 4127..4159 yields 0.1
